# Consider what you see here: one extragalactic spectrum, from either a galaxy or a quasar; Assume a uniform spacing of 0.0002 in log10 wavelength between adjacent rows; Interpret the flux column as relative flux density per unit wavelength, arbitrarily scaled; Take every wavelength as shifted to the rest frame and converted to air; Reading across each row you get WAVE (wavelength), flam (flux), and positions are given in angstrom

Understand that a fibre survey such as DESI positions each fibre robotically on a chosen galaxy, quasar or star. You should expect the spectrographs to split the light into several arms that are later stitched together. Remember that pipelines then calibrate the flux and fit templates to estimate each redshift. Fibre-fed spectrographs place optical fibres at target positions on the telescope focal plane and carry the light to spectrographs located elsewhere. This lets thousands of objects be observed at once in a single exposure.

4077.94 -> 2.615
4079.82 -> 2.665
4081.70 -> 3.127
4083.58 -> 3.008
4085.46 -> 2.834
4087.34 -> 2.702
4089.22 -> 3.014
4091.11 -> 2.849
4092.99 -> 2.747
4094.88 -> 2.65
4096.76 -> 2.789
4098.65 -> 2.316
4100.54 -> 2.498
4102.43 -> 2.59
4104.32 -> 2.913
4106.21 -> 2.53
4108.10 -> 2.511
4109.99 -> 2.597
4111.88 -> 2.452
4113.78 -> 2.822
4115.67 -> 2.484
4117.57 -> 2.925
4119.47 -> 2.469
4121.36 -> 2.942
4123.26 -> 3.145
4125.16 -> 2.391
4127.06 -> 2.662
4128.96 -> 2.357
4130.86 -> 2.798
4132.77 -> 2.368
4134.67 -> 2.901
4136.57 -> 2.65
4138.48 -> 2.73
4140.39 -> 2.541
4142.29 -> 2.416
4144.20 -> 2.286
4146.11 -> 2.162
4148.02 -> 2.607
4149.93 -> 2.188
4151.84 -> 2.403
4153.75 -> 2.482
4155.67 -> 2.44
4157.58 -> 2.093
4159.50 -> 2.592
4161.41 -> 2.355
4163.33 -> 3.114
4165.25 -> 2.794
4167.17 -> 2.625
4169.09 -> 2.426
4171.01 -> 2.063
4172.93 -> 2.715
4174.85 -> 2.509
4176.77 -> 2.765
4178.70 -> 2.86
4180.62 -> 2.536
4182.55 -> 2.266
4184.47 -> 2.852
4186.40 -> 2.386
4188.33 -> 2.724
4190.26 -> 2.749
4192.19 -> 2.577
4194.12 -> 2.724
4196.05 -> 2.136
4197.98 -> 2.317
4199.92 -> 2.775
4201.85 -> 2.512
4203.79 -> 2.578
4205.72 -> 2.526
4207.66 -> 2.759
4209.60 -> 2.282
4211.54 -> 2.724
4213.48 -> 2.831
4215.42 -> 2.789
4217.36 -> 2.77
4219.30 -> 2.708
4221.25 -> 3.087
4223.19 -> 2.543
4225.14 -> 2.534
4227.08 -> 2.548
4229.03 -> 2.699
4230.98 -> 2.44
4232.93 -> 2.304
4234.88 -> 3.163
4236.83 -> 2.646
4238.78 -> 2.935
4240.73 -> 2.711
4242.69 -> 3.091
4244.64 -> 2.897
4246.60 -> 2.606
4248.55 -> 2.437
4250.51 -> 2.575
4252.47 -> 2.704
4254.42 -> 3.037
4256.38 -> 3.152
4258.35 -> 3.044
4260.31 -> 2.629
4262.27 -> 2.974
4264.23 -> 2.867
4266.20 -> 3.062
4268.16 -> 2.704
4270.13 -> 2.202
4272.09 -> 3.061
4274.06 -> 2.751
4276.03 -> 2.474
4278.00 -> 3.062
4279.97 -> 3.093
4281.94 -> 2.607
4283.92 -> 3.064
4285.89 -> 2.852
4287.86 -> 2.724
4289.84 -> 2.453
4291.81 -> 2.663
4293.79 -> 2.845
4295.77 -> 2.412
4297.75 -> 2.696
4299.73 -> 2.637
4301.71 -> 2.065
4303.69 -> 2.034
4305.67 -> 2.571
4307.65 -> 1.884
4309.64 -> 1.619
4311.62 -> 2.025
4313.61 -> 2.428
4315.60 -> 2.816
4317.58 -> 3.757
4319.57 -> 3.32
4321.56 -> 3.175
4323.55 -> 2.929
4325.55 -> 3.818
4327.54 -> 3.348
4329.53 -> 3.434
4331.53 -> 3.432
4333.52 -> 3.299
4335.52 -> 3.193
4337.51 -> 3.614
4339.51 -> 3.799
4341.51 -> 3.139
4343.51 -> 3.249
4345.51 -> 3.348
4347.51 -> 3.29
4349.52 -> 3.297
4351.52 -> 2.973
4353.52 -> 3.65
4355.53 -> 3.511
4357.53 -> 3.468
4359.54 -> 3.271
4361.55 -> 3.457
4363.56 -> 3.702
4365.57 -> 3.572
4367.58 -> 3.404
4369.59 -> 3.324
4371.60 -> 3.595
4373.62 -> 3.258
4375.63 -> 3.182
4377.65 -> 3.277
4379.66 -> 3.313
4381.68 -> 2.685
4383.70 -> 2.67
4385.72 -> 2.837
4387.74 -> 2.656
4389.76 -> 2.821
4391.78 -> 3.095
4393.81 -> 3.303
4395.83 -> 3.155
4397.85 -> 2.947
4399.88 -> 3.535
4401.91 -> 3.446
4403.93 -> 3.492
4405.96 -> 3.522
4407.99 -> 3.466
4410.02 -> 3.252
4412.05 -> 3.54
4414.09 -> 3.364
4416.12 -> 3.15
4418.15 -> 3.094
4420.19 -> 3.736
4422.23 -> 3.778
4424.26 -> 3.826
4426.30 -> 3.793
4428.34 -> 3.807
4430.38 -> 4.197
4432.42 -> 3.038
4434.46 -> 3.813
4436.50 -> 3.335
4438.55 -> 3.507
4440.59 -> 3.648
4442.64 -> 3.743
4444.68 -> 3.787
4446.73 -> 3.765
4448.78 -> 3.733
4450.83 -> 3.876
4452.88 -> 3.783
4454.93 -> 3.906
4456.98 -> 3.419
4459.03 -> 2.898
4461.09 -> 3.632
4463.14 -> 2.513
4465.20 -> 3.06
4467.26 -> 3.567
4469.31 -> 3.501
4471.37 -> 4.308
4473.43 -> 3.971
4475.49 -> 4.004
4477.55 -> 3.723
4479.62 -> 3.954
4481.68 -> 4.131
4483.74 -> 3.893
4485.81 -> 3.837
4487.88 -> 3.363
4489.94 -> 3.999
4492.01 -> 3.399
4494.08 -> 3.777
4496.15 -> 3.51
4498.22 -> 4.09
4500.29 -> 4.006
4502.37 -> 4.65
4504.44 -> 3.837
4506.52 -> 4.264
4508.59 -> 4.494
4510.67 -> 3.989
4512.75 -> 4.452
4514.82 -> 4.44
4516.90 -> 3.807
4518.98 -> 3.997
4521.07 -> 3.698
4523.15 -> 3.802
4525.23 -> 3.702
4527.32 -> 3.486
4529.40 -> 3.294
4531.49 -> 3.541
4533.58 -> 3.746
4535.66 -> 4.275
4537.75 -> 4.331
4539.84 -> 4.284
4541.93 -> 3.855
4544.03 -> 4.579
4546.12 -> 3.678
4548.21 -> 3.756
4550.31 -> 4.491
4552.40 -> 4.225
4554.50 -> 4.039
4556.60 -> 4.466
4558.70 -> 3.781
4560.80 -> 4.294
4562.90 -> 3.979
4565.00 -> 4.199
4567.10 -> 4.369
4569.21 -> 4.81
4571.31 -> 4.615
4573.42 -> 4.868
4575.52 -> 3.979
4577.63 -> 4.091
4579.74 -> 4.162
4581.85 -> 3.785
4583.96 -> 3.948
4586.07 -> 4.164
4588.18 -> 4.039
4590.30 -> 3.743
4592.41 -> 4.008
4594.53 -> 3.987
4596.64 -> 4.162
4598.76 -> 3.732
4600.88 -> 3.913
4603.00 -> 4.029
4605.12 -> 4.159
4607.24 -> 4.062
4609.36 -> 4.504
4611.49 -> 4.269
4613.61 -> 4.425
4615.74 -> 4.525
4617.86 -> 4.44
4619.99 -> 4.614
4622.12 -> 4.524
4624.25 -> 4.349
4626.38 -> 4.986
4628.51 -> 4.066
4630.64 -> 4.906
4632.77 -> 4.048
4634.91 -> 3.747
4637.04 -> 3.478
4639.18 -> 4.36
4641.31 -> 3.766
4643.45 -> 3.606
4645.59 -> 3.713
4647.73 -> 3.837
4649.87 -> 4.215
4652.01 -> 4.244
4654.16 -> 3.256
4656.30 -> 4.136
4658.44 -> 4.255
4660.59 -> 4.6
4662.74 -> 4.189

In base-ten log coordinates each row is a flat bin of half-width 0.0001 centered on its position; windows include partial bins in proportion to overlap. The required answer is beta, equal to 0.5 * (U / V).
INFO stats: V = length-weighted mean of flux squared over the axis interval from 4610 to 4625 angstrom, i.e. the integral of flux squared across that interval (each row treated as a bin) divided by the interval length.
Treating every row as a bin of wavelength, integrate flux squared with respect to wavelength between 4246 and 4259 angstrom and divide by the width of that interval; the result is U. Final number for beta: 0.20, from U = 7.9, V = 19.8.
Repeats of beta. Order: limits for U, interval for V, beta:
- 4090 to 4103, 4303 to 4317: 0.66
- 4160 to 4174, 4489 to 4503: 0.22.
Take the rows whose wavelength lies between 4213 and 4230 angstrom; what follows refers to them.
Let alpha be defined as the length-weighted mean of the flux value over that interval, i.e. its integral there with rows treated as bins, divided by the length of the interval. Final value 2.7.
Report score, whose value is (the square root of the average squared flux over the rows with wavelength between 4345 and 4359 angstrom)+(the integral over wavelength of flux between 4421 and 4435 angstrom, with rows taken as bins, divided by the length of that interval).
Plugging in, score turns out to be 7.1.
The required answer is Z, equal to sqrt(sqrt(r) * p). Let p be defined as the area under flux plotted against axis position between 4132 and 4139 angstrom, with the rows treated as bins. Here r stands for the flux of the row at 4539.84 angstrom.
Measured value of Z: 6.2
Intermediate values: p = 18.7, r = 4.284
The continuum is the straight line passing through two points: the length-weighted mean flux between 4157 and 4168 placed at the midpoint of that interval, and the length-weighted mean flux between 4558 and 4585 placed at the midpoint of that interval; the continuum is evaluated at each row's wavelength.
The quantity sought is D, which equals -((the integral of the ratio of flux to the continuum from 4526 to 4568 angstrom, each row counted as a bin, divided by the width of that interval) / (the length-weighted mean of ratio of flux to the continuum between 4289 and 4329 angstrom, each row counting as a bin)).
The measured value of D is -1.16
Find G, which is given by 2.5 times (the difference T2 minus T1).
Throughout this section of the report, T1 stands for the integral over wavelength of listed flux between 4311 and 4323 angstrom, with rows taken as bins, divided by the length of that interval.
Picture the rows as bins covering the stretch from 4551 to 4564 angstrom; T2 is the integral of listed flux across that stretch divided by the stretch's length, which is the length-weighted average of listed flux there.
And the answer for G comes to 3.0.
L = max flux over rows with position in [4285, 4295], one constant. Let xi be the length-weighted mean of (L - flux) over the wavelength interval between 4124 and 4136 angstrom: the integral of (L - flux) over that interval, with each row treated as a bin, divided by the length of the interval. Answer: 0.26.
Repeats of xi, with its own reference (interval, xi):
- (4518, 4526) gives -0.95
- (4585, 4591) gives -1.14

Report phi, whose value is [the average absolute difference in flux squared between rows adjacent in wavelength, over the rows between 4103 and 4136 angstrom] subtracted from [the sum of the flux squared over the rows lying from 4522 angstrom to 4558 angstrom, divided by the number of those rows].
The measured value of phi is 14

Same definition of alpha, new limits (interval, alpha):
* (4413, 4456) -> 3.7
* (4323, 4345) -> 3.4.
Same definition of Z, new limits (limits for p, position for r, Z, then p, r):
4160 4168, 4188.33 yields 6.0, 21.7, 2.724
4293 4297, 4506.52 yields 4.7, 10.5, 4.264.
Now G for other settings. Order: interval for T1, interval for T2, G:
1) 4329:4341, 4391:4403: -0.5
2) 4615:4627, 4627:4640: -1.1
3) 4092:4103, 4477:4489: 3.1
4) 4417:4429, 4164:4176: -2.8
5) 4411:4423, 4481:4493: 0.8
